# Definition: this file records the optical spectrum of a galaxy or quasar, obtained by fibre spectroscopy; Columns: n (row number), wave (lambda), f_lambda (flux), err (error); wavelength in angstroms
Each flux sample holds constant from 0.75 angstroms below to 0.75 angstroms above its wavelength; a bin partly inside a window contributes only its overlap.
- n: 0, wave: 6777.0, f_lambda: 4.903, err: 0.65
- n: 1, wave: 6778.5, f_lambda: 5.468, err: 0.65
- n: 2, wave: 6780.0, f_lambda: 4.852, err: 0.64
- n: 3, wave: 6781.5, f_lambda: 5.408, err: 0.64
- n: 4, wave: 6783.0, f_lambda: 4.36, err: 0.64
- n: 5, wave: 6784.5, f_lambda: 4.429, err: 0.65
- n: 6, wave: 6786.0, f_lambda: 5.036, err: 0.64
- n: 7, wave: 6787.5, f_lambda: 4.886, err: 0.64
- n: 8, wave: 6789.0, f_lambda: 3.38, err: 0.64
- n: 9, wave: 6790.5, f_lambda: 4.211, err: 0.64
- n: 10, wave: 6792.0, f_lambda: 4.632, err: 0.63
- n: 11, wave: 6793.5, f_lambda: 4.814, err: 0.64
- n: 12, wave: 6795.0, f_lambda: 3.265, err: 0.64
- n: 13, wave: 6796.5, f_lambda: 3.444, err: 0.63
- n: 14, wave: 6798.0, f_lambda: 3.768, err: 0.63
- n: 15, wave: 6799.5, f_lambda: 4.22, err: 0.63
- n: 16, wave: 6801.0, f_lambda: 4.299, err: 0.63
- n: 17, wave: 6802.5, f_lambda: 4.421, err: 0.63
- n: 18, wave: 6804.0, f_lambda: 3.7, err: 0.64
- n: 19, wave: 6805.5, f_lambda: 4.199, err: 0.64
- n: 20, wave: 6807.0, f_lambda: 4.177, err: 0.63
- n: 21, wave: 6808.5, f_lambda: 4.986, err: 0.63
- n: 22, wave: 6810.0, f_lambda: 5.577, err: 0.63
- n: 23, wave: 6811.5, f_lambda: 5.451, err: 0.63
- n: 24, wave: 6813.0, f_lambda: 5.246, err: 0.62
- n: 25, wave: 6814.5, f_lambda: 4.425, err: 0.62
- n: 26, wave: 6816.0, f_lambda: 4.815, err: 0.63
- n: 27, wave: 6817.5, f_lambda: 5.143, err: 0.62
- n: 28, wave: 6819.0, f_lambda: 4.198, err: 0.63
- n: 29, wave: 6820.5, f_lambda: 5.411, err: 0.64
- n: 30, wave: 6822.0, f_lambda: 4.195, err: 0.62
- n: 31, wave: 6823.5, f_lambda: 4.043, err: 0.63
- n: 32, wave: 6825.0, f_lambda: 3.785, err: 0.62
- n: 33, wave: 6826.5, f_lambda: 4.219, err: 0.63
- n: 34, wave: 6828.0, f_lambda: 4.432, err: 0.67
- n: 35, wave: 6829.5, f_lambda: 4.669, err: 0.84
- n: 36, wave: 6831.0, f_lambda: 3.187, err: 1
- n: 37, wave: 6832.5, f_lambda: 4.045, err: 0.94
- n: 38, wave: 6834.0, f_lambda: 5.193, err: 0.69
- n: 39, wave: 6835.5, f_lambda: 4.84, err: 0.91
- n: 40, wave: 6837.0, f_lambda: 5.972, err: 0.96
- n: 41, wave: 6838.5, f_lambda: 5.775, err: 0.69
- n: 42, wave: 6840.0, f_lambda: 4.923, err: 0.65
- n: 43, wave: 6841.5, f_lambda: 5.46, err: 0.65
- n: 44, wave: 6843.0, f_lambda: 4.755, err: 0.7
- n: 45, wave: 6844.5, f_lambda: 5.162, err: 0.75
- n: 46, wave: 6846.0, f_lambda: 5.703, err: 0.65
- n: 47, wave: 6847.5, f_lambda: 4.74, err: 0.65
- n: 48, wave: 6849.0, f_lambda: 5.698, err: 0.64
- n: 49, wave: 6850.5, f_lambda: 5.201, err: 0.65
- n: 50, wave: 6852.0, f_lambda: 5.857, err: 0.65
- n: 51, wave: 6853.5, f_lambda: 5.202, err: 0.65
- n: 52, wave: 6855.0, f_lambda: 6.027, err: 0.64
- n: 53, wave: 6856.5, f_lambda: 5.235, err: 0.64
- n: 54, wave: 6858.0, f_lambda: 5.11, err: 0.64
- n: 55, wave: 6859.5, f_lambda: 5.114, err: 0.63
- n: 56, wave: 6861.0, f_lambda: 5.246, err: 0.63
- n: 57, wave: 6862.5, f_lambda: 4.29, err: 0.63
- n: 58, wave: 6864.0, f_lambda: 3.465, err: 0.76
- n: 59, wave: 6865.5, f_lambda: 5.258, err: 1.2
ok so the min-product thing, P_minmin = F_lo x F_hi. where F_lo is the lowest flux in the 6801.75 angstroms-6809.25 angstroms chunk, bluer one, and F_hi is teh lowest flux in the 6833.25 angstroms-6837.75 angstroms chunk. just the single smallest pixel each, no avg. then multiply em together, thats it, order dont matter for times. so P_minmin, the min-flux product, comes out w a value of 18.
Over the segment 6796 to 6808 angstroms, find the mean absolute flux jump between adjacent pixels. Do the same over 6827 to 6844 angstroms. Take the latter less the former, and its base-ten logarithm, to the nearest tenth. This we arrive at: -0.4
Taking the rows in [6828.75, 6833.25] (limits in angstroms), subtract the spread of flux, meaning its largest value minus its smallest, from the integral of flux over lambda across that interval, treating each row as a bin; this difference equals 16.4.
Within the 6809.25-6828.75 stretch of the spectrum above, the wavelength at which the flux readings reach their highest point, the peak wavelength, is 6810.0 angstroms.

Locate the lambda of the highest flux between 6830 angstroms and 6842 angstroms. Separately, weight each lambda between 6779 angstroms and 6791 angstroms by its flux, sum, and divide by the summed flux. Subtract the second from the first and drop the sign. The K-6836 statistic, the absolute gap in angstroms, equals 52.0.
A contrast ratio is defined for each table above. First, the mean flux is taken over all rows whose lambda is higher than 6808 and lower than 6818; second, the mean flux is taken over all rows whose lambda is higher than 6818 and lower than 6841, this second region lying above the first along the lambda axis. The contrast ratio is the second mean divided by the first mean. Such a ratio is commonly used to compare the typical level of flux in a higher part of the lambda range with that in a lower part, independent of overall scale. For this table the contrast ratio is 0.90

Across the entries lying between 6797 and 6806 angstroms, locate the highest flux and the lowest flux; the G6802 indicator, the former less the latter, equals 0.72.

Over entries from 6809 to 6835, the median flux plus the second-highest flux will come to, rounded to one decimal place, 9.9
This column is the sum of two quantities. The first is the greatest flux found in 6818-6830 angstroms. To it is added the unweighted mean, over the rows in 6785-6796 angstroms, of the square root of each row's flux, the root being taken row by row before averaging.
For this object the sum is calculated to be 7.48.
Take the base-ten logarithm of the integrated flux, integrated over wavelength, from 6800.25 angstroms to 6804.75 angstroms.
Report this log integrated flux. 1.3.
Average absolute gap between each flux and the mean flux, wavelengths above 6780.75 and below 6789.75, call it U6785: 0.53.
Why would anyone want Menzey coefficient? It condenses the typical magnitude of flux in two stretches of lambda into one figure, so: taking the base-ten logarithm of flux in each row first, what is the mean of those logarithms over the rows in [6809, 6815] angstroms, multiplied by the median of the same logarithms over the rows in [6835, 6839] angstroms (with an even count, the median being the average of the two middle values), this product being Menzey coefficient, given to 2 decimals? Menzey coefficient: 0.54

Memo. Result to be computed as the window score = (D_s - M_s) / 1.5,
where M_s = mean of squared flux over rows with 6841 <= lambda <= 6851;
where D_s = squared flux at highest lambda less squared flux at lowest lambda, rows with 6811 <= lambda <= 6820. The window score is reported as -26.5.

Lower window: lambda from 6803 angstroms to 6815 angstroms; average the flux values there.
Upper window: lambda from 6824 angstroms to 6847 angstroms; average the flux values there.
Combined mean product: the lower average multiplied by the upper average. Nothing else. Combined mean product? 22.7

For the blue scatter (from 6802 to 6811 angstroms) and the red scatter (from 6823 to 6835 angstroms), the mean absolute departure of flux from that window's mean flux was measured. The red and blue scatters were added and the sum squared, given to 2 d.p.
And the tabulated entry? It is 0.89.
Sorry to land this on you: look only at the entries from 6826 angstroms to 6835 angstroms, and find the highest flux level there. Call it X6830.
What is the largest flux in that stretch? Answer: 5.193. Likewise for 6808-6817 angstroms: 5.577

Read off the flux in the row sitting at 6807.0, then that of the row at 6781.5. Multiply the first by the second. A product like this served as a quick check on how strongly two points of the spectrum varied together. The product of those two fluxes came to 23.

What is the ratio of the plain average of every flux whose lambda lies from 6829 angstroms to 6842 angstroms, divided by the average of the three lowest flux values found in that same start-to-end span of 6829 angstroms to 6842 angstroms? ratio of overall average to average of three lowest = 1.23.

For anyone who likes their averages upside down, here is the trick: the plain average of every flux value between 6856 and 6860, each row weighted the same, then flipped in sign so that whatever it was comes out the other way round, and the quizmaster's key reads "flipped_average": -5.15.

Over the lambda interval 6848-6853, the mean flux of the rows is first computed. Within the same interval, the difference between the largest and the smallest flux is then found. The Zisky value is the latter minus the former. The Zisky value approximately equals -4.9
